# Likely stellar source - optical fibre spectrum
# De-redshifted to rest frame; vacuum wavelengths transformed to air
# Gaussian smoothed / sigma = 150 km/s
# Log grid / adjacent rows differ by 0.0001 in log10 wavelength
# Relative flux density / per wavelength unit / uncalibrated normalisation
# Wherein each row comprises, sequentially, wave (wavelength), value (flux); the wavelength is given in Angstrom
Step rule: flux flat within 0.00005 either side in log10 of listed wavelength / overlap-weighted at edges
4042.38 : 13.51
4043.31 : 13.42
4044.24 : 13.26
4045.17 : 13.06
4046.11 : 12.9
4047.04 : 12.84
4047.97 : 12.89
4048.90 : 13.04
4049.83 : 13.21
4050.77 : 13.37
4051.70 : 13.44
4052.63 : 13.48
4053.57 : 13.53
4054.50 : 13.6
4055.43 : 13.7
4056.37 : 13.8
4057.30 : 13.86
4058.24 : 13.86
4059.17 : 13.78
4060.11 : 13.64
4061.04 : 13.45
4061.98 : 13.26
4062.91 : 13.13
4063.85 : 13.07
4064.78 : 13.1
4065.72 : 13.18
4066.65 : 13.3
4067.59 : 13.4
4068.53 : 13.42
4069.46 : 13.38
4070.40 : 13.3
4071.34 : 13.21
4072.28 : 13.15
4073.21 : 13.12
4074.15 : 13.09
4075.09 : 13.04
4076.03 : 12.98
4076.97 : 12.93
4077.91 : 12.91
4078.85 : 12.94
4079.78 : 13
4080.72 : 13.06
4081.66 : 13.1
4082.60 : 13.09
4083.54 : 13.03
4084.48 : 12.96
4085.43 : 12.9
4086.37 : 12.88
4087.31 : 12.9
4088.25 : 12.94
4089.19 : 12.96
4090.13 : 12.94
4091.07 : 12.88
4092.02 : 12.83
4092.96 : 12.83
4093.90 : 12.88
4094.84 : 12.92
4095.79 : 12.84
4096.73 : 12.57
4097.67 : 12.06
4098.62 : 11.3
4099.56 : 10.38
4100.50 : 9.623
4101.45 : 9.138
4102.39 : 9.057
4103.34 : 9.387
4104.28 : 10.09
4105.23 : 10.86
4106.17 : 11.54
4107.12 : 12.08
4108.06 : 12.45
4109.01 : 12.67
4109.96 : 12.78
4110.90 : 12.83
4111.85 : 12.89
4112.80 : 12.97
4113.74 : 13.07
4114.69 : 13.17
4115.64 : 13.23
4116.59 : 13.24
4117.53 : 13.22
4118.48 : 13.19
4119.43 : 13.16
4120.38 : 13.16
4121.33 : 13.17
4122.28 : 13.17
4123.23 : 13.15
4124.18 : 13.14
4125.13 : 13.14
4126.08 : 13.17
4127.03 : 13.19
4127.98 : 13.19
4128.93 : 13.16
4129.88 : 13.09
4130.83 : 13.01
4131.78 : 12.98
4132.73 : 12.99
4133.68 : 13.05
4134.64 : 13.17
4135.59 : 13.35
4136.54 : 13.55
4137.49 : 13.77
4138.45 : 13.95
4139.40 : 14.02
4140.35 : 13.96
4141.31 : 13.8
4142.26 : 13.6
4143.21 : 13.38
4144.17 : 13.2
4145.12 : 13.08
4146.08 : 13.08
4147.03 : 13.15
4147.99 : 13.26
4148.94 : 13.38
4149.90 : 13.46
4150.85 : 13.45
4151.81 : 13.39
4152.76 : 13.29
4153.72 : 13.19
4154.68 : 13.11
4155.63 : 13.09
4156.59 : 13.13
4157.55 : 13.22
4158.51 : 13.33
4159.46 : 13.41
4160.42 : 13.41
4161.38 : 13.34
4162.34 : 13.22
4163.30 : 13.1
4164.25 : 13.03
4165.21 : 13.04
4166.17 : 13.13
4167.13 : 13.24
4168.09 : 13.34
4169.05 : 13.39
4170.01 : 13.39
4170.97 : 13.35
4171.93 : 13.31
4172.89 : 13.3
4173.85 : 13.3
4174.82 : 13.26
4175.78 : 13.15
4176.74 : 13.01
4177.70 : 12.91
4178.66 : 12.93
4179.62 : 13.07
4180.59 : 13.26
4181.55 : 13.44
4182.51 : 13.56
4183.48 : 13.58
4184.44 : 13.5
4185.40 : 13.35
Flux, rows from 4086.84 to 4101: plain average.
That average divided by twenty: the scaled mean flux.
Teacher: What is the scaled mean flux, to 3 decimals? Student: 0.616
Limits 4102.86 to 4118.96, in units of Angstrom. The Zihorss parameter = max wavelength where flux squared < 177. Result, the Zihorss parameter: 4118.48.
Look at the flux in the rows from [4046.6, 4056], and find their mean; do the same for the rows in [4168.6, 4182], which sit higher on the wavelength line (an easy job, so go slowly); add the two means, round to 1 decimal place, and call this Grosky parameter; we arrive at 26.5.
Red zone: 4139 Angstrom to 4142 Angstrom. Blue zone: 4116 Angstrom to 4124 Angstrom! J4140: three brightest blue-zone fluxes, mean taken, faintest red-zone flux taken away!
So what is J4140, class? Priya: -0.6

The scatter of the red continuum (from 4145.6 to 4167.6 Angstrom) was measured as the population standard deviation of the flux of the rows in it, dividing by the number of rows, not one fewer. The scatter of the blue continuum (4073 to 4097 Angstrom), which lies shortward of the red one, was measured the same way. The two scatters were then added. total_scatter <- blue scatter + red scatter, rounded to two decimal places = 0.25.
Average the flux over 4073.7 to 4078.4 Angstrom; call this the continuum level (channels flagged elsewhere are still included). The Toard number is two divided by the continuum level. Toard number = 0.154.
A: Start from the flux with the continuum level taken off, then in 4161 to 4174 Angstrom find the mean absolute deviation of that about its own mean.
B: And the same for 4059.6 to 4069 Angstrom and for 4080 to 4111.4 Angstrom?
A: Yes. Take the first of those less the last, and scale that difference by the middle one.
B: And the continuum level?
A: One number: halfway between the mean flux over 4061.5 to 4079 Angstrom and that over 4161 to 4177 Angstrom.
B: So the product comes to -0.14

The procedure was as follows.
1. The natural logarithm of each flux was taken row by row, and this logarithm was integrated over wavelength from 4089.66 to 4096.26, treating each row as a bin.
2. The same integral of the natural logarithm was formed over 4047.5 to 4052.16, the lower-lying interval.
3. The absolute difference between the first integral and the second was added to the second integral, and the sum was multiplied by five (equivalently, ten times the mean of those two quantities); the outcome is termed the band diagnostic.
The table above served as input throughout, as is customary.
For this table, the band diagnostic 84.3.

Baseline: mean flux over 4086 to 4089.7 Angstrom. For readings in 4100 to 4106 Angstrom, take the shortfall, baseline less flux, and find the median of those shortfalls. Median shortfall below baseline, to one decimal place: 3.4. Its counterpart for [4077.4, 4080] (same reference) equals 0.0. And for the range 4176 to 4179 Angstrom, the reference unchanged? 0.0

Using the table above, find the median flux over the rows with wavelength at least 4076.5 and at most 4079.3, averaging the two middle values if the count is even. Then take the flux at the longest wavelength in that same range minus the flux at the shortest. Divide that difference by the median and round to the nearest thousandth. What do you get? 0.001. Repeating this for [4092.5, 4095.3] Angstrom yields 0.007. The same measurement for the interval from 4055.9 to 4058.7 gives 0.004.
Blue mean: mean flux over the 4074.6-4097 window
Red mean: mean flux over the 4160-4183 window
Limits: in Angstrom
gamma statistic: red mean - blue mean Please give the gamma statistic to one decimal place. 0.3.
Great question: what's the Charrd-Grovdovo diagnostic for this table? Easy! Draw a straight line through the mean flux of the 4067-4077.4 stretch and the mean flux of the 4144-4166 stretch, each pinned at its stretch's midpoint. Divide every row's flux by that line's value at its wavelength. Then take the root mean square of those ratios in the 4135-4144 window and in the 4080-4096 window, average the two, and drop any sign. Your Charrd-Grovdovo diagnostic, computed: 1.01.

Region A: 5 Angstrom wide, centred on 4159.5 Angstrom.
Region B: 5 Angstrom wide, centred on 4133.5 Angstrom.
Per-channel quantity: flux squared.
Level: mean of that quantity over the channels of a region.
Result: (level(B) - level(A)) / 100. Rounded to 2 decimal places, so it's -0.06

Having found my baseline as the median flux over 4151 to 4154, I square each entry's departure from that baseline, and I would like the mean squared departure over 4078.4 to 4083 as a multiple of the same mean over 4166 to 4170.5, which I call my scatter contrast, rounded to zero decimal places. 7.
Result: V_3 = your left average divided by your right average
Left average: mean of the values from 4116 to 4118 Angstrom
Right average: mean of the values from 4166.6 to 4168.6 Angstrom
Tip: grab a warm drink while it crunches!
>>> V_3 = 1.00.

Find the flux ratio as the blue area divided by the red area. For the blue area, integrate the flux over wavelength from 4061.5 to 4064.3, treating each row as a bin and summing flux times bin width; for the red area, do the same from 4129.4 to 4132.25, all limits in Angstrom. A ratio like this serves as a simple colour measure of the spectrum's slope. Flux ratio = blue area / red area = 0.99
